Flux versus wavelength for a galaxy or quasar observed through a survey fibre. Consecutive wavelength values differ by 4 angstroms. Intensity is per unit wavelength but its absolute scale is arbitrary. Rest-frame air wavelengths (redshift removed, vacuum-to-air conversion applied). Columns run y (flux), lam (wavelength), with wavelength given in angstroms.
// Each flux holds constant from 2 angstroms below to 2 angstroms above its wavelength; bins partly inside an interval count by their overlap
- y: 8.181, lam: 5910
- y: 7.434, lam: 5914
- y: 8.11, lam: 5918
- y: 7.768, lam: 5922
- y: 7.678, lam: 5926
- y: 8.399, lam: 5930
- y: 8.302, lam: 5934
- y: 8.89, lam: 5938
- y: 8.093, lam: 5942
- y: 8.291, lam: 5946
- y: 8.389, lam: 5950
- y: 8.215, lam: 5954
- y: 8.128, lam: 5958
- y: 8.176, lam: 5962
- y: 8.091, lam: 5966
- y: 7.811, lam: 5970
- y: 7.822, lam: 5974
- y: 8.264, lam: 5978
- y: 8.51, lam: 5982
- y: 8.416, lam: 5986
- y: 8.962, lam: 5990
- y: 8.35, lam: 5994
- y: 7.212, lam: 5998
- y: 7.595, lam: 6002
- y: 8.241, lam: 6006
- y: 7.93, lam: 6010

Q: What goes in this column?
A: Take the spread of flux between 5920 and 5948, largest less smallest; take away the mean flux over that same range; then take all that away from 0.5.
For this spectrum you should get 7.5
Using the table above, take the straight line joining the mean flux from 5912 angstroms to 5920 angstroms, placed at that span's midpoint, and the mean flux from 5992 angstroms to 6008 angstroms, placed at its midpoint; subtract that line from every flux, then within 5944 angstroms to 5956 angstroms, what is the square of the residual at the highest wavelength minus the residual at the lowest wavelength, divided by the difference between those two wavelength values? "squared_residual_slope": 0.0001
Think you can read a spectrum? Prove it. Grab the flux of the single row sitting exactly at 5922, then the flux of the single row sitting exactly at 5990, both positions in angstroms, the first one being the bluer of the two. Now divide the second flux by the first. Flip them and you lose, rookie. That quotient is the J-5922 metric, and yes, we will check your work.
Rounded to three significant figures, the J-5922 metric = 1.15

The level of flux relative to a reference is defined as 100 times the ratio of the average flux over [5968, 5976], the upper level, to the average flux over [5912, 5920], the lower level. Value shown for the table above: 101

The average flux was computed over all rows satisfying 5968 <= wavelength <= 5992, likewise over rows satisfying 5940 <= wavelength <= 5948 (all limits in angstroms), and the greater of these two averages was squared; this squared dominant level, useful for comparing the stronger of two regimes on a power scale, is 68.8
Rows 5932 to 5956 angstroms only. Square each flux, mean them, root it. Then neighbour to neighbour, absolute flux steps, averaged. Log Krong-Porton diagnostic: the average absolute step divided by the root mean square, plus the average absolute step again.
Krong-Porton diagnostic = 0.42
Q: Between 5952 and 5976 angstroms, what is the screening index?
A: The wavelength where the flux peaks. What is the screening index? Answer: 5954 angstroms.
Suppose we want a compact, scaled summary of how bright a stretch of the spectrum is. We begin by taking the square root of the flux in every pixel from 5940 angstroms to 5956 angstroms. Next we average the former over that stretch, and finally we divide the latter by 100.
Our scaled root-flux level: 0.0287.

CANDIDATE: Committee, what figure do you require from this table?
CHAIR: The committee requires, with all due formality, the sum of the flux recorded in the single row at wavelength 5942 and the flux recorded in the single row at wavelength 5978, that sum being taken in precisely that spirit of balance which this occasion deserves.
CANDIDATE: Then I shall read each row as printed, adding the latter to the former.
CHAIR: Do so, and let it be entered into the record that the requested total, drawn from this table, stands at 16.4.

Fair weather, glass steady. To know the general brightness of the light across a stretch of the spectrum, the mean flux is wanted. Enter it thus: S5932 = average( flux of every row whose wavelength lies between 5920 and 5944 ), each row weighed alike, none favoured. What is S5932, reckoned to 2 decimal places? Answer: 8.19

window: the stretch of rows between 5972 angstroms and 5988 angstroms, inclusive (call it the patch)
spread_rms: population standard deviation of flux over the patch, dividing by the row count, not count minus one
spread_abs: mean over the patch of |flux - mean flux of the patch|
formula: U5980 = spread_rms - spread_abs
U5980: 0.05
